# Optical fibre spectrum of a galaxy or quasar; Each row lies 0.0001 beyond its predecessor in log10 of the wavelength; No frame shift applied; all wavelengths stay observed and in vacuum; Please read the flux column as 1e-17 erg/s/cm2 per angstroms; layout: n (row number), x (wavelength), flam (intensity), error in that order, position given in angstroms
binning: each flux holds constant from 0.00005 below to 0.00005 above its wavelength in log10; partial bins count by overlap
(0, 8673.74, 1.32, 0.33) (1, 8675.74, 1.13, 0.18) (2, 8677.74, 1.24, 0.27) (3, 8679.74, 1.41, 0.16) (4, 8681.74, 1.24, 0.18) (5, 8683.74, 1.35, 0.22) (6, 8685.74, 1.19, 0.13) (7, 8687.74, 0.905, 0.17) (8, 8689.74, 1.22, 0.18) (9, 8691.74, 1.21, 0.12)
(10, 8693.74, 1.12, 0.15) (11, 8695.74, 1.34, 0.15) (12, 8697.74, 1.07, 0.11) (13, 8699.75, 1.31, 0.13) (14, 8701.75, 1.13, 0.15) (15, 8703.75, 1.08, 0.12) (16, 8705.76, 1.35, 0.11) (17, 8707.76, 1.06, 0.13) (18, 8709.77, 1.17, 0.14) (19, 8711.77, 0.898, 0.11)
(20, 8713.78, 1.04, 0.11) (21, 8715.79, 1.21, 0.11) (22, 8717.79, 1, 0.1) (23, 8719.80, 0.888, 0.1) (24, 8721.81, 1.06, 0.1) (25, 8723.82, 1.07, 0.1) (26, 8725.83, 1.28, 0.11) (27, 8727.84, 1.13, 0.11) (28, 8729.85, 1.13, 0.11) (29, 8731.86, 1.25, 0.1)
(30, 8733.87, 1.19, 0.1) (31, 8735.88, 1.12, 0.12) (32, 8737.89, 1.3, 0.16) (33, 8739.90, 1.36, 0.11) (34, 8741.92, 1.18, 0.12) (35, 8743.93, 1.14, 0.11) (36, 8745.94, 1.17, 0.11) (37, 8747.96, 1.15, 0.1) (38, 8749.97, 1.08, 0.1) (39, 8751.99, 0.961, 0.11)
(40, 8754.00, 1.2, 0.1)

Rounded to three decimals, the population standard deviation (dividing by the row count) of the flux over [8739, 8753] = 0.111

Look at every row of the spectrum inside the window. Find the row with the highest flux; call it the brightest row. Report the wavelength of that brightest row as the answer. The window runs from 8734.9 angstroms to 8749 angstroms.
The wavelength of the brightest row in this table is 8739.90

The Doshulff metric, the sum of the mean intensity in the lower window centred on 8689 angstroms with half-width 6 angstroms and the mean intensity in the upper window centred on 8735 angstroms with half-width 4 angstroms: 2.38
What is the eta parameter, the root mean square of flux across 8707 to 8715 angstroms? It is 1.05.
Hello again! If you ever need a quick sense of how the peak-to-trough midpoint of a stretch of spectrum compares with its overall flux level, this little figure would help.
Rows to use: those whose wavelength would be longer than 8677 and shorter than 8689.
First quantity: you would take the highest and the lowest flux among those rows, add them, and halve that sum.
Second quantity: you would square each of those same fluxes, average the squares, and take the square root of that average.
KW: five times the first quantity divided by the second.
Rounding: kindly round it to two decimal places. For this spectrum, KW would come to 4.69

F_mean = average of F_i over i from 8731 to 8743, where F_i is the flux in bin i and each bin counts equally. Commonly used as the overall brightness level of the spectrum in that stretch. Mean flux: 1.233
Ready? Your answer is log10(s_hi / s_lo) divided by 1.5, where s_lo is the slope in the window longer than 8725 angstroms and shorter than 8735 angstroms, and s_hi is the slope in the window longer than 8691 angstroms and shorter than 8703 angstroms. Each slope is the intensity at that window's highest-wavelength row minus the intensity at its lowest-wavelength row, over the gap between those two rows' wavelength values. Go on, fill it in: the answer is -0.1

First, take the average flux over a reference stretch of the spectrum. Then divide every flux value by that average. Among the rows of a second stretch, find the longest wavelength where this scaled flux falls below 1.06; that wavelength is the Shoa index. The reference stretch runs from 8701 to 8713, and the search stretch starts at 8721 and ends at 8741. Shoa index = 8735.88 angstroms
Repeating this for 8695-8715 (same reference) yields 8713.78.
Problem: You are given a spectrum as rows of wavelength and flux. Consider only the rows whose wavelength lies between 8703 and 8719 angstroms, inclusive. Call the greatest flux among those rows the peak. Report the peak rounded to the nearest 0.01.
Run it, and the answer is 1.35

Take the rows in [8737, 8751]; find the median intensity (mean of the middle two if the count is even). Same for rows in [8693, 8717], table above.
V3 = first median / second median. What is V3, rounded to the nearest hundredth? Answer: 1.04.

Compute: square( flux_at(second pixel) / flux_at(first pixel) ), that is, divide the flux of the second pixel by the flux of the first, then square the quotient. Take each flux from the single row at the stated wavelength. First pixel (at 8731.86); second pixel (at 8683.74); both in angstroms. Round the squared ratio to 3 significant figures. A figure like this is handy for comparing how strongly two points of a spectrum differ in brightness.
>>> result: 1.17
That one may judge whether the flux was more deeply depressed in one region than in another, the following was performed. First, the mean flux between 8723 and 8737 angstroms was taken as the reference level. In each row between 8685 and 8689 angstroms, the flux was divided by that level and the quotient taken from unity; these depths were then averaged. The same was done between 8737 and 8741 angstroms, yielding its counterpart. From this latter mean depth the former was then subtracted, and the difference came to -0.24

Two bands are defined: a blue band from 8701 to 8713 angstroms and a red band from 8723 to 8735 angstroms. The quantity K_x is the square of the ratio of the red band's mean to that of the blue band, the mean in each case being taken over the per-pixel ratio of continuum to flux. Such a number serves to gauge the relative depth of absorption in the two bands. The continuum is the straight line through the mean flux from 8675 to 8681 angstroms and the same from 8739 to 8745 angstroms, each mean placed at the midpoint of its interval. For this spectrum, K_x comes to 0.86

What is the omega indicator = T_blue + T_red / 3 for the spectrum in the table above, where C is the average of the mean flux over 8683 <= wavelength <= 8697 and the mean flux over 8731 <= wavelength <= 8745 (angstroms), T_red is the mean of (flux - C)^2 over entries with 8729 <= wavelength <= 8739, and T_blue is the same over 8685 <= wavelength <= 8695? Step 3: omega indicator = 0.021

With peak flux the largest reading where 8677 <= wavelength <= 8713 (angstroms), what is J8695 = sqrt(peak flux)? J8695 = 1.19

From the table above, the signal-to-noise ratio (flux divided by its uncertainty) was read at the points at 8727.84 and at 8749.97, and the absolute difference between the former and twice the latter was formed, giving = 11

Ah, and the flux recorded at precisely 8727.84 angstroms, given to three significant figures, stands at 1.13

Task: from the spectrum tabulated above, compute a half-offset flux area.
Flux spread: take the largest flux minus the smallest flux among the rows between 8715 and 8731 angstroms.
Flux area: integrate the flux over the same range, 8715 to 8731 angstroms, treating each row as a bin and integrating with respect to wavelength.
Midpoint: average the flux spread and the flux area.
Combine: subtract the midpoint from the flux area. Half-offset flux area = 8.6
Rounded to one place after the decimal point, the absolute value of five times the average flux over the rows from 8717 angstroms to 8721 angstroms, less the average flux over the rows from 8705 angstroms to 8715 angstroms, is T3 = 3.6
